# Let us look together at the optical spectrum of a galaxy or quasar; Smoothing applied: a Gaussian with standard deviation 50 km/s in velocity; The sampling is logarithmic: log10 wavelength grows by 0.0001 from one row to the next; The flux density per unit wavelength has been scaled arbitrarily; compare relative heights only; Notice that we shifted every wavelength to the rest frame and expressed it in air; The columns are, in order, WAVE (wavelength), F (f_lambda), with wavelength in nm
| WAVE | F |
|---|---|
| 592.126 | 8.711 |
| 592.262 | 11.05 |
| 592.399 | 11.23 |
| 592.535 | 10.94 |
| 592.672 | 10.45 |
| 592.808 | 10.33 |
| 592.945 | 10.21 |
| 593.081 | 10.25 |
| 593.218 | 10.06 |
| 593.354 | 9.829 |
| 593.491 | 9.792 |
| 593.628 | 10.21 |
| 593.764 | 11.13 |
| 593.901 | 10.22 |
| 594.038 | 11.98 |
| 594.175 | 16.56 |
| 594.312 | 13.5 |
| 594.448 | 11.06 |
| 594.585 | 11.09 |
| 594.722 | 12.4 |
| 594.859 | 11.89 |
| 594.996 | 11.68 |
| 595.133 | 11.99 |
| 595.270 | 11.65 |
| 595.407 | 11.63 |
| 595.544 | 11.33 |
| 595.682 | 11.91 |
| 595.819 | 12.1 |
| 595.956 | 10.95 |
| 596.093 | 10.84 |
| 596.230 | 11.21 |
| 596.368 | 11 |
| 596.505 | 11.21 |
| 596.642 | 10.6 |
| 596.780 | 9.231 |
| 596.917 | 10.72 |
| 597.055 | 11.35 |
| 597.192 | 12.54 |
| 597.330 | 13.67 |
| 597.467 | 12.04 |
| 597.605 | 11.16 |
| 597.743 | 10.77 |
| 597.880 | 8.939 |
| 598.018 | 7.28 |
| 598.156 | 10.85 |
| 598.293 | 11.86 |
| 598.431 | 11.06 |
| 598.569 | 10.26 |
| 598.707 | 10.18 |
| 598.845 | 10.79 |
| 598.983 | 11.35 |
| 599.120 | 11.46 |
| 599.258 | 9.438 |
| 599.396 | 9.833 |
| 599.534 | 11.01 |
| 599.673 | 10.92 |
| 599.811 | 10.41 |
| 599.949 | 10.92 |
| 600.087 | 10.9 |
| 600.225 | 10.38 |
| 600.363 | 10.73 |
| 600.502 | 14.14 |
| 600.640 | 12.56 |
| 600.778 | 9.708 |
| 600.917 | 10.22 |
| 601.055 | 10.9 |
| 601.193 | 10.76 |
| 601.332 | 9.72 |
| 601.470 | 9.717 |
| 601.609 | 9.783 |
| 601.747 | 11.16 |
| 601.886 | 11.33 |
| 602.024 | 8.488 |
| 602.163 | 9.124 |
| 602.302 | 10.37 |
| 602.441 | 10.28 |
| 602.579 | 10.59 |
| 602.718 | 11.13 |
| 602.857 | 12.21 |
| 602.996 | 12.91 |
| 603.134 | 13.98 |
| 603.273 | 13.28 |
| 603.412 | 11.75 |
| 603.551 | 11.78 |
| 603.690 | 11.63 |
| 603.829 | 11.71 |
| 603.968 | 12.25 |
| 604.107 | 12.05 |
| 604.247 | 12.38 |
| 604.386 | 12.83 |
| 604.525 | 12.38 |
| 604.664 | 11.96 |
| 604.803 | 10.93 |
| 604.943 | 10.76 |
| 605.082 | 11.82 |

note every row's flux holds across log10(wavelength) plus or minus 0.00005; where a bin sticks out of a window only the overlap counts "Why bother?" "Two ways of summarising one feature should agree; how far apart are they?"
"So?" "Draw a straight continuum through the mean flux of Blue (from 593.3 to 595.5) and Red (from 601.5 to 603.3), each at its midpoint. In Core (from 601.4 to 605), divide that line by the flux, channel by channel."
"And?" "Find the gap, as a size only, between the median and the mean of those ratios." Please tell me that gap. 0.038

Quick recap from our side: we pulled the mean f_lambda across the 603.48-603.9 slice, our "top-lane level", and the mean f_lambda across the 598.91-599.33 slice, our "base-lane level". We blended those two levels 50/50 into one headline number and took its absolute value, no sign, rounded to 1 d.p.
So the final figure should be 11.2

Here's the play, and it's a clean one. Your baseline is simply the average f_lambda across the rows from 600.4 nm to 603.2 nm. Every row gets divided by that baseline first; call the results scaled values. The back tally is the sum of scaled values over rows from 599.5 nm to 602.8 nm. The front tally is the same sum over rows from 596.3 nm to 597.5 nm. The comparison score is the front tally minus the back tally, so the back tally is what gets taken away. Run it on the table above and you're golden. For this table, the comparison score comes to -14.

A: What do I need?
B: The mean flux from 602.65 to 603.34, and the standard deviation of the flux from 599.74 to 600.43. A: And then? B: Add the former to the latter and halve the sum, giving 6.5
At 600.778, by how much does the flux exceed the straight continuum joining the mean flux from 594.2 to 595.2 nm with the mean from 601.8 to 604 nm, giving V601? -1.9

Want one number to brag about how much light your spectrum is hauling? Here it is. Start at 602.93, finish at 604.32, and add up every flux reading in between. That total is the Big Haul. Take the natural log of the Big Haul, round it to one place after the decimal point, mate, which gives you 4.8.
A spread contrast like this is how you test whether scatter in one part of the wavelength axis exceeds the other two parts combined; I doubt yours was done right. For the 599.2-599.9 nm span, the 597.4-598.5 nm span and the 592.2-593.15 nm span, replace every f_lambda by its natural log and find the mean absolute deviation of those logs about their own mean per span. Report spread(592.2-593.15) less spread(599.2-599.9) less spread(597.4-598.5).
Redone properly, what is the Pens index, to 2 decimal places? -0.14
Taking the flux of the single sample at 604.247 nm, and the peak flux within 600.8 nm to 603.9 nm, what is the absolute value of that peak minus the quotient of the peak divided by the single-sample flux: 12.9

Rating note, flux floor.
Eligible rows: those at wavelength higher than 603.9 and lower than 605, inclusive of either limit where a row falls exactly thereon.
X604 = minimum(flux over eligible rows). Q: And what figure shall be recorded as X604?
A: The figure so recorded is 10.76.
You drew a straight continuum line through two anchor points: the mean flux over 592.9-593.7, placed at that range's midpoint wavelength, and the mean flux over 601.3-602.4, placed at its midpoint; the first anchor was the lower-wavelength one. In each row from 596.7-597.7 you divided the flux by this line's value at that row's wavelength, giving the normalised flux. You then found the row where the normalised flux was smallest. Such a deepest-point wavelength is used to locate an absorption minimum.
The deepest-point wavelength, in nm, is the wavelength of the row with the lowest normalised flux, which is 596.780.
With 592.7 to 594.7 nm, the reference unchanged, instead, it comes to 593.491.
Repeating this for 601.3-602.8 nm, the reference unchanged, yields 602.024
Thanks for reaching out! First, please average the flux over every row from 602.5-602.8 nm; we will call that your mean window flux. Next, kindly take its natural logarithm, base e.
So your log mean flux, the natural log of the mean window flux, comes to 2.39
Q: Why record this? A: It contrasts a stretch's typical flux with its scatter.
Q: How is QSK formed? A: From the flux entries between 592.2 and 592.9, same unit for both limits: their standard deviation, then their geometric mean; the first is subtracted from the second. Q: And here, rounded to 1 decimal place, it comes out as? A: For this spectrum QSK 10.4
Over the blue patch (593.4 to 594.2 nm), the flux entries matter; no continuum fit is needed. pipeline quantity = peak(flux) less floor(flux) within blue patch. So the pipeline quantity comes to 6.8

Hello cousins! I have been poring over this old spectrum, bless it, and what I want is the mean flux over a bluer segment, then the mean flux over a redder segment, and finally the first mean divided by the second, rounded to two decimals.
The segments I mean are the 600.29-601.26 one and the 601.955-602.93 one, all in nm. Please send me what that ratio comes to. 1.09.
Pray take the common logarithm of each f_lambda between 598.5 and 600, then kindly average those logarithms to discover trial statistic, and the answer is 1.02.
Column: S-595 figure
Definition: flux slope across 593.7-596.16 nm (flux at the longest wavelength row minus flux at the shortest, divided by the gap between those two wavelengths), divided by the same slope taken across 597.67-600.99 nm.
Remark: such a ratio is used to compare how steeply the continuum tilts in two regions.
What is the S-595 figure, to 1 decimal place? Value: 0.7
